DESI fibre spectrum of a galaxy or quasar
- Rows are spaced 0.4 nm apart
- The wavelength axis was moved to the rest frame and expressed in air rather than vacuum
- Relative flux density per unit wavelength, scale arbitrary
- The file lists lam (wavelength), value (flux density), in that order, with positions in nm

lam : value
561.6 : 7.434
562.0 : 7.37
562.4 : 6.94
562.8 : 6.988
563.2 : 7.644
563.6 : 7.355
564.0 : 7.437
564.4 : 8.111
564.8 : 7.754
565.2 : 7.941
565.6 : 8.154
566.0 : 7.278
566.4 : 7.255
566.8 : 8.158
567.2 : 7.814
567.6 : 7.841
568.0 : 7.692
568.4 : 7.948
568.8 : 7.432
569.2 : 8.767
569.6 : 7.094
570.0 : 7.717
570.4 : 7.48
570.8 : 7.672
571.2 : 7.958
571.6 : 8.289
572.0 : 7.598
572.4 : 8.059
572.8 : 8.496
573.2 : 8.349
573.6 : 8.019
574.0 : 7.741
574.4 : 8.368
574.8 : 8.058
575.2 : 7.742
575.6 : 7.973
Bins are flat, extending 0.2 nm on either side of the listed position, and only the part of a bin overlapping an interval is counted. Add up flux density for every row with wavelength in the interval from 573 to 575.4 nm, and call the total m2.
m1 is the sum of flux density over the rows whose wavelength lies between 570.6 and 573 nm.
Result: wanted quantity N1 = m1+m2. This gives 96.3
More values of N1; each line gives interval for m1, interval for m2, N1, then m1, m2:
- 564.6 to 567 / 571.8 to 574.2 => 94.8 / 47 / 48.3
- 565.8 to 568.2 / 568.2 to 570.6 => 92.5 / 46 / 46.4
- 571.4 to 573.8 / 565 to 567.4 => 95.4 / 49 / 46.6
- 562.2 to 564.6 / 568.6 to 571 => 90.6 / 44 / 46.2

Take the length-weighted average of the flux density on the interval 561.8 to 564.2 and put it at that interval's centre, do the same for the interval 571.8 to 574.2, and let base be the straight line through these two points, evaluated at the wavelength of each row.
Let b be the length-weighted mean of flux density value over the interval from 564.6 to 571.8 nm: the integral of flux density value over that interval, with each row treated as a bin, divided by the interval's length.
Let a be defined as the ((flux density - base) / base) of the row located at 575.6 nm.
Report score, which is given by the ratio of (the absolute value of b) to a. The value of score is -241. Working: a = -0.032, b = 7.79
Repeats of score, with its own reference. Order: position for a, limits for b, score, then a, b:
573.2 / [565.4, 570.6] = 215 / 0.036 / 7.74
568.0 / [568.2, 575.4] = 2369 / 0.003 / 7.93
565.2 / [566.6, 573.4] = 121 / 0.065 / 7.90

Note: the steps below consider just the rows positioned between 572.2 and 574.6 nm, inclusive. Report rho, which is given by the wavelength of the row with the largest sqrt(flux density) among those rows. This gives 572.8 nm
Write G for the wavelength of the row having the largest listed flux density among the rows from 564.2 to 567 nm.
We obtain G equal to 566.8 nm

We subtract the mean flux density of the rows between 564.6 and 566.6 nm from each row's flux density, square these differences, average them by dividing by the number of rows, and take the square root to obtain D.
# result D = 0.358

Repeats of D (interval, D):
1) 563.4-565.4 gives 0.289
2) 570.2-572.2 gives 0.291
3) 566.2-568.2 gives 0.292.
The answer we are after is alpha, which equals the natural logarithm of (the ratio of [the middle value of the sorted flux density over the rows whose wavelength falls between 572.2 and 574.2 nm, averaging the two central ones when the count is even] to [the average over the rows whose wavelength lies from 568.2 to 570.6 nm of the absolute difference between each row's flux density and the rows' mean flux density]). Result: 3.0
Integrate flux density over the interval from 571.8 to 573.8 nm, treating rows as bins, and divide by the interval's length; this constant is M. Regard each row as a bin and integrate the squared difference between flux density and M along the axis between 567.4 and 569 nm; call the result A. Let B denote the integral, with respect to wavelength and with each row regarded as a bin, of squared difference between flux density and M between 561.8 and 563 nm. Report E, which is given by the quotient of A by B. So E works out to 0.23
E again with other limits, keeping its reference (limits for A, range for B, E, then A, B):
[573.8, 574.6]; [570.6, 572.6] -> 0.40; 0.08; 0.2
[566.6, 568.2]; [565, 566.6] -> 0.23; 0.13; 0.6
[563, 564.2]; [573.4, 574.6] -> 5.84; 0.49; 0.1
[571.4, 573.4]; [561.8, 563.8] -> 0.13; 0.20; 1.6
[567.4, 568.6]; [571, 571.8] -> 4.75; 0.11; 0.0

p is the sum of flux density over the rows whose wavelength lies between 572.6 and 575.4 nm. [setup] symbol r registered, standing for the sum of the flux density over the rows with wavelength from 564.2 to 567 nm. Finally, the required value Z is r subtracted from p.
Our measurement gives 2.1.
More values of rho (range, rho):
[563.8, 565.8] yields 565.6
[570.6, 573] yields 572.8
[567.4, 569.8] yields 569.2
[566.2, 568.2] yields 566.8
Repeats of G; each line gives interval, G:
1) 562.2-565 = 564.4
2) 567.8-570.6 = 569.2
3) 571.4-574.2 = 572.8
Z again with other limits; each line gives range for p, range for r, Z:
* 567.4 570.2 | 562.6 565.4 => 1.3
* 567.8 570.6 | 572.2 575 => -3.0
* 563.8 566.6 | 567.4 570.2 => -0.6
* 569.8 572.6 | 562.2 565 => 2.5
